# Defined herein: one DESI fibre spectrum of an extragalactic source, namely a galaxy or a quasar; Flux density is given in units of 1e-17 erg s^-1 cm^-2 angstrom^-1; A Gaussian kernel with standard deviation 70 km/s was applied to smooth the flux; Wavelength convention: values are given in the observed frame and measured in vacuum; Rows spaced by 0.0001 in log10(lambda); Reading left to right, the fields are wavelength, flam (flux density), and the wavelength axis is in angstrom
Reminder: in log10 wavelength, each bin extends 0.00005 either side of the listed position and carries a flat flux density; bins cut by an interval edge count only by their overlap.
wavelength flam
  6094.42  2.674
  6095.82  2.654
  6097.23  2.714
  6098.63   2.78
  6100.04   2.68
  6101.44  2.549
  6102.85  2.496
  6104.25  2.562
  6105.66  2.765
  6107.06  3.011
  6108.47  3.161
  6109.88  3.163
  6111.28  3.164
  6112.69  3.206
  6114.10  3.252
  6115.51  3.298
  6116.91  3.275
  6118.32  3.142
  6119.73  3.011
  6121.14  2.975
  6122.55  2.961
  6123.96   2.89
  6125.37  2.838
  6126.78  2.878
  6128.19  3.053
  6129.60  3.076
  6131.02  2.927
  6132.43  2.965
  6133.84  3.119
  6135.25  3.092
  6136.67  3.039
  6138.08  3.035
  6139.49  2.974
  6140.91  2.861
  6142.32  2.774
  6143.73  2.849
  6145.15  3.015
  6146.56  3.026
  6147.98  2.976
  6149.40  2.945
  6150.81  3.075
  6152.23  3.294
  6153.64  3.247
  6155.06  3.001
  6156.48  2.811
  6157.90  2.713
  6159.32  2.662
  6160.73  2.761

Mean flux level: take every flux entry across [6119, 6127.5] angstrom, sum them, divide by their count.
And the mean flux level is 2.93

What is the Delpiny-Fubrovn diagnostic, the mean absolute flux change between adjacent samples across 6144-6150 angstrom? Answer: 0.031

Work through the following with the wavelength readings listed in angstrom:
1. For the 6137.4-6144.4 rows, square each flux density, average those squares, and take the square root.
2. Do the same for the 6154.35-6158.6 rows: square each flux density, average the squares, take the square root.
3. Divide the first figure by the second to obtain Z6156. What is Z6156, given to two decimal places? 1.02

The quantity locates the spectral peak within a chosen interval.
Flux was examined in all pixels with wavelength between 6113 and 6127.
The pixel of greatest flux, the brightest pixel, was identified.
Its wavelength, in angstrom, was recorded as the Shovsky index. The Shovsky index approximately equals 6115.51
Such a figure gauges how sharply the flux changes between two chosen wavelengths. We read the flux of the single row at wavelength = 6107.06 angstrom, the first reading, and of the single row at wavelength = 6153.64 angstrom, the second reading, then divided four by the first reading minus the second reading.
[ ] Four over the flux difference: -17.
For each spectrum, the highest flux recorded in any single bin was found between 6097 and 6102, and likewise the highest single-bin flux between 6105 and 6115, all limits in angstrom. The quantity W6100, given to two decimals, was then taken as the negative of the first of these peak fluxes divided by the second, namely -0.85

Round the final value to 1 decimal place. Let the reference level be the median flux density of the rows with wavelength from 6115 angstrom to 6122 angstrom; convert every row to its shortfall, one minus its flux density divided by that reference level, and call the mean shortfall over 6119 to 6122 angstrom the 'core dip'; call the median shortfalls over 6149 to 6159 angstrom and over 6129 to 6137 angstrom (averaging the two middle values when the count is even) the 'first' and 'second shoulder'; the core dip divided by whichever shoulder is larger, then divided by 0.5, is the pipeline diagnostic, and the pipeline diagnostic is 2.1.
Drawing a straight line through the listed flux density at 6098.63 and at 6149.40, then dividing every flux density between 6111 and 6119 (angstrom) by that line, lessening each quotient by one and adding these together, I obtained 0.83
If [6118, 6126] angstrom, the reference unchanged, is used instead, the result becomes 0.24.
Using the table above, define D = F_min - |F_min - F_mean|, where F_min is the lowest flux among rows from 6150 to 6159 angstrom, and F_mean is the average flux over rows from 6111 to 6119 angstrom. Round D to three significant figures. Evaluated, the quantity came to 2.20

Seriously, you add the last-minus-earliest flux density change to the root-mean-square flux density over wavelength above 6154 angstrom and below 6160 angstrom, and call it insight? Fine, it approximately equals 2.46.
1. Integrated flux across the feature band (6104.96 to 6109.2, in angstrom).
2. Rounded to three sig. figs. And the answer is 12.6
